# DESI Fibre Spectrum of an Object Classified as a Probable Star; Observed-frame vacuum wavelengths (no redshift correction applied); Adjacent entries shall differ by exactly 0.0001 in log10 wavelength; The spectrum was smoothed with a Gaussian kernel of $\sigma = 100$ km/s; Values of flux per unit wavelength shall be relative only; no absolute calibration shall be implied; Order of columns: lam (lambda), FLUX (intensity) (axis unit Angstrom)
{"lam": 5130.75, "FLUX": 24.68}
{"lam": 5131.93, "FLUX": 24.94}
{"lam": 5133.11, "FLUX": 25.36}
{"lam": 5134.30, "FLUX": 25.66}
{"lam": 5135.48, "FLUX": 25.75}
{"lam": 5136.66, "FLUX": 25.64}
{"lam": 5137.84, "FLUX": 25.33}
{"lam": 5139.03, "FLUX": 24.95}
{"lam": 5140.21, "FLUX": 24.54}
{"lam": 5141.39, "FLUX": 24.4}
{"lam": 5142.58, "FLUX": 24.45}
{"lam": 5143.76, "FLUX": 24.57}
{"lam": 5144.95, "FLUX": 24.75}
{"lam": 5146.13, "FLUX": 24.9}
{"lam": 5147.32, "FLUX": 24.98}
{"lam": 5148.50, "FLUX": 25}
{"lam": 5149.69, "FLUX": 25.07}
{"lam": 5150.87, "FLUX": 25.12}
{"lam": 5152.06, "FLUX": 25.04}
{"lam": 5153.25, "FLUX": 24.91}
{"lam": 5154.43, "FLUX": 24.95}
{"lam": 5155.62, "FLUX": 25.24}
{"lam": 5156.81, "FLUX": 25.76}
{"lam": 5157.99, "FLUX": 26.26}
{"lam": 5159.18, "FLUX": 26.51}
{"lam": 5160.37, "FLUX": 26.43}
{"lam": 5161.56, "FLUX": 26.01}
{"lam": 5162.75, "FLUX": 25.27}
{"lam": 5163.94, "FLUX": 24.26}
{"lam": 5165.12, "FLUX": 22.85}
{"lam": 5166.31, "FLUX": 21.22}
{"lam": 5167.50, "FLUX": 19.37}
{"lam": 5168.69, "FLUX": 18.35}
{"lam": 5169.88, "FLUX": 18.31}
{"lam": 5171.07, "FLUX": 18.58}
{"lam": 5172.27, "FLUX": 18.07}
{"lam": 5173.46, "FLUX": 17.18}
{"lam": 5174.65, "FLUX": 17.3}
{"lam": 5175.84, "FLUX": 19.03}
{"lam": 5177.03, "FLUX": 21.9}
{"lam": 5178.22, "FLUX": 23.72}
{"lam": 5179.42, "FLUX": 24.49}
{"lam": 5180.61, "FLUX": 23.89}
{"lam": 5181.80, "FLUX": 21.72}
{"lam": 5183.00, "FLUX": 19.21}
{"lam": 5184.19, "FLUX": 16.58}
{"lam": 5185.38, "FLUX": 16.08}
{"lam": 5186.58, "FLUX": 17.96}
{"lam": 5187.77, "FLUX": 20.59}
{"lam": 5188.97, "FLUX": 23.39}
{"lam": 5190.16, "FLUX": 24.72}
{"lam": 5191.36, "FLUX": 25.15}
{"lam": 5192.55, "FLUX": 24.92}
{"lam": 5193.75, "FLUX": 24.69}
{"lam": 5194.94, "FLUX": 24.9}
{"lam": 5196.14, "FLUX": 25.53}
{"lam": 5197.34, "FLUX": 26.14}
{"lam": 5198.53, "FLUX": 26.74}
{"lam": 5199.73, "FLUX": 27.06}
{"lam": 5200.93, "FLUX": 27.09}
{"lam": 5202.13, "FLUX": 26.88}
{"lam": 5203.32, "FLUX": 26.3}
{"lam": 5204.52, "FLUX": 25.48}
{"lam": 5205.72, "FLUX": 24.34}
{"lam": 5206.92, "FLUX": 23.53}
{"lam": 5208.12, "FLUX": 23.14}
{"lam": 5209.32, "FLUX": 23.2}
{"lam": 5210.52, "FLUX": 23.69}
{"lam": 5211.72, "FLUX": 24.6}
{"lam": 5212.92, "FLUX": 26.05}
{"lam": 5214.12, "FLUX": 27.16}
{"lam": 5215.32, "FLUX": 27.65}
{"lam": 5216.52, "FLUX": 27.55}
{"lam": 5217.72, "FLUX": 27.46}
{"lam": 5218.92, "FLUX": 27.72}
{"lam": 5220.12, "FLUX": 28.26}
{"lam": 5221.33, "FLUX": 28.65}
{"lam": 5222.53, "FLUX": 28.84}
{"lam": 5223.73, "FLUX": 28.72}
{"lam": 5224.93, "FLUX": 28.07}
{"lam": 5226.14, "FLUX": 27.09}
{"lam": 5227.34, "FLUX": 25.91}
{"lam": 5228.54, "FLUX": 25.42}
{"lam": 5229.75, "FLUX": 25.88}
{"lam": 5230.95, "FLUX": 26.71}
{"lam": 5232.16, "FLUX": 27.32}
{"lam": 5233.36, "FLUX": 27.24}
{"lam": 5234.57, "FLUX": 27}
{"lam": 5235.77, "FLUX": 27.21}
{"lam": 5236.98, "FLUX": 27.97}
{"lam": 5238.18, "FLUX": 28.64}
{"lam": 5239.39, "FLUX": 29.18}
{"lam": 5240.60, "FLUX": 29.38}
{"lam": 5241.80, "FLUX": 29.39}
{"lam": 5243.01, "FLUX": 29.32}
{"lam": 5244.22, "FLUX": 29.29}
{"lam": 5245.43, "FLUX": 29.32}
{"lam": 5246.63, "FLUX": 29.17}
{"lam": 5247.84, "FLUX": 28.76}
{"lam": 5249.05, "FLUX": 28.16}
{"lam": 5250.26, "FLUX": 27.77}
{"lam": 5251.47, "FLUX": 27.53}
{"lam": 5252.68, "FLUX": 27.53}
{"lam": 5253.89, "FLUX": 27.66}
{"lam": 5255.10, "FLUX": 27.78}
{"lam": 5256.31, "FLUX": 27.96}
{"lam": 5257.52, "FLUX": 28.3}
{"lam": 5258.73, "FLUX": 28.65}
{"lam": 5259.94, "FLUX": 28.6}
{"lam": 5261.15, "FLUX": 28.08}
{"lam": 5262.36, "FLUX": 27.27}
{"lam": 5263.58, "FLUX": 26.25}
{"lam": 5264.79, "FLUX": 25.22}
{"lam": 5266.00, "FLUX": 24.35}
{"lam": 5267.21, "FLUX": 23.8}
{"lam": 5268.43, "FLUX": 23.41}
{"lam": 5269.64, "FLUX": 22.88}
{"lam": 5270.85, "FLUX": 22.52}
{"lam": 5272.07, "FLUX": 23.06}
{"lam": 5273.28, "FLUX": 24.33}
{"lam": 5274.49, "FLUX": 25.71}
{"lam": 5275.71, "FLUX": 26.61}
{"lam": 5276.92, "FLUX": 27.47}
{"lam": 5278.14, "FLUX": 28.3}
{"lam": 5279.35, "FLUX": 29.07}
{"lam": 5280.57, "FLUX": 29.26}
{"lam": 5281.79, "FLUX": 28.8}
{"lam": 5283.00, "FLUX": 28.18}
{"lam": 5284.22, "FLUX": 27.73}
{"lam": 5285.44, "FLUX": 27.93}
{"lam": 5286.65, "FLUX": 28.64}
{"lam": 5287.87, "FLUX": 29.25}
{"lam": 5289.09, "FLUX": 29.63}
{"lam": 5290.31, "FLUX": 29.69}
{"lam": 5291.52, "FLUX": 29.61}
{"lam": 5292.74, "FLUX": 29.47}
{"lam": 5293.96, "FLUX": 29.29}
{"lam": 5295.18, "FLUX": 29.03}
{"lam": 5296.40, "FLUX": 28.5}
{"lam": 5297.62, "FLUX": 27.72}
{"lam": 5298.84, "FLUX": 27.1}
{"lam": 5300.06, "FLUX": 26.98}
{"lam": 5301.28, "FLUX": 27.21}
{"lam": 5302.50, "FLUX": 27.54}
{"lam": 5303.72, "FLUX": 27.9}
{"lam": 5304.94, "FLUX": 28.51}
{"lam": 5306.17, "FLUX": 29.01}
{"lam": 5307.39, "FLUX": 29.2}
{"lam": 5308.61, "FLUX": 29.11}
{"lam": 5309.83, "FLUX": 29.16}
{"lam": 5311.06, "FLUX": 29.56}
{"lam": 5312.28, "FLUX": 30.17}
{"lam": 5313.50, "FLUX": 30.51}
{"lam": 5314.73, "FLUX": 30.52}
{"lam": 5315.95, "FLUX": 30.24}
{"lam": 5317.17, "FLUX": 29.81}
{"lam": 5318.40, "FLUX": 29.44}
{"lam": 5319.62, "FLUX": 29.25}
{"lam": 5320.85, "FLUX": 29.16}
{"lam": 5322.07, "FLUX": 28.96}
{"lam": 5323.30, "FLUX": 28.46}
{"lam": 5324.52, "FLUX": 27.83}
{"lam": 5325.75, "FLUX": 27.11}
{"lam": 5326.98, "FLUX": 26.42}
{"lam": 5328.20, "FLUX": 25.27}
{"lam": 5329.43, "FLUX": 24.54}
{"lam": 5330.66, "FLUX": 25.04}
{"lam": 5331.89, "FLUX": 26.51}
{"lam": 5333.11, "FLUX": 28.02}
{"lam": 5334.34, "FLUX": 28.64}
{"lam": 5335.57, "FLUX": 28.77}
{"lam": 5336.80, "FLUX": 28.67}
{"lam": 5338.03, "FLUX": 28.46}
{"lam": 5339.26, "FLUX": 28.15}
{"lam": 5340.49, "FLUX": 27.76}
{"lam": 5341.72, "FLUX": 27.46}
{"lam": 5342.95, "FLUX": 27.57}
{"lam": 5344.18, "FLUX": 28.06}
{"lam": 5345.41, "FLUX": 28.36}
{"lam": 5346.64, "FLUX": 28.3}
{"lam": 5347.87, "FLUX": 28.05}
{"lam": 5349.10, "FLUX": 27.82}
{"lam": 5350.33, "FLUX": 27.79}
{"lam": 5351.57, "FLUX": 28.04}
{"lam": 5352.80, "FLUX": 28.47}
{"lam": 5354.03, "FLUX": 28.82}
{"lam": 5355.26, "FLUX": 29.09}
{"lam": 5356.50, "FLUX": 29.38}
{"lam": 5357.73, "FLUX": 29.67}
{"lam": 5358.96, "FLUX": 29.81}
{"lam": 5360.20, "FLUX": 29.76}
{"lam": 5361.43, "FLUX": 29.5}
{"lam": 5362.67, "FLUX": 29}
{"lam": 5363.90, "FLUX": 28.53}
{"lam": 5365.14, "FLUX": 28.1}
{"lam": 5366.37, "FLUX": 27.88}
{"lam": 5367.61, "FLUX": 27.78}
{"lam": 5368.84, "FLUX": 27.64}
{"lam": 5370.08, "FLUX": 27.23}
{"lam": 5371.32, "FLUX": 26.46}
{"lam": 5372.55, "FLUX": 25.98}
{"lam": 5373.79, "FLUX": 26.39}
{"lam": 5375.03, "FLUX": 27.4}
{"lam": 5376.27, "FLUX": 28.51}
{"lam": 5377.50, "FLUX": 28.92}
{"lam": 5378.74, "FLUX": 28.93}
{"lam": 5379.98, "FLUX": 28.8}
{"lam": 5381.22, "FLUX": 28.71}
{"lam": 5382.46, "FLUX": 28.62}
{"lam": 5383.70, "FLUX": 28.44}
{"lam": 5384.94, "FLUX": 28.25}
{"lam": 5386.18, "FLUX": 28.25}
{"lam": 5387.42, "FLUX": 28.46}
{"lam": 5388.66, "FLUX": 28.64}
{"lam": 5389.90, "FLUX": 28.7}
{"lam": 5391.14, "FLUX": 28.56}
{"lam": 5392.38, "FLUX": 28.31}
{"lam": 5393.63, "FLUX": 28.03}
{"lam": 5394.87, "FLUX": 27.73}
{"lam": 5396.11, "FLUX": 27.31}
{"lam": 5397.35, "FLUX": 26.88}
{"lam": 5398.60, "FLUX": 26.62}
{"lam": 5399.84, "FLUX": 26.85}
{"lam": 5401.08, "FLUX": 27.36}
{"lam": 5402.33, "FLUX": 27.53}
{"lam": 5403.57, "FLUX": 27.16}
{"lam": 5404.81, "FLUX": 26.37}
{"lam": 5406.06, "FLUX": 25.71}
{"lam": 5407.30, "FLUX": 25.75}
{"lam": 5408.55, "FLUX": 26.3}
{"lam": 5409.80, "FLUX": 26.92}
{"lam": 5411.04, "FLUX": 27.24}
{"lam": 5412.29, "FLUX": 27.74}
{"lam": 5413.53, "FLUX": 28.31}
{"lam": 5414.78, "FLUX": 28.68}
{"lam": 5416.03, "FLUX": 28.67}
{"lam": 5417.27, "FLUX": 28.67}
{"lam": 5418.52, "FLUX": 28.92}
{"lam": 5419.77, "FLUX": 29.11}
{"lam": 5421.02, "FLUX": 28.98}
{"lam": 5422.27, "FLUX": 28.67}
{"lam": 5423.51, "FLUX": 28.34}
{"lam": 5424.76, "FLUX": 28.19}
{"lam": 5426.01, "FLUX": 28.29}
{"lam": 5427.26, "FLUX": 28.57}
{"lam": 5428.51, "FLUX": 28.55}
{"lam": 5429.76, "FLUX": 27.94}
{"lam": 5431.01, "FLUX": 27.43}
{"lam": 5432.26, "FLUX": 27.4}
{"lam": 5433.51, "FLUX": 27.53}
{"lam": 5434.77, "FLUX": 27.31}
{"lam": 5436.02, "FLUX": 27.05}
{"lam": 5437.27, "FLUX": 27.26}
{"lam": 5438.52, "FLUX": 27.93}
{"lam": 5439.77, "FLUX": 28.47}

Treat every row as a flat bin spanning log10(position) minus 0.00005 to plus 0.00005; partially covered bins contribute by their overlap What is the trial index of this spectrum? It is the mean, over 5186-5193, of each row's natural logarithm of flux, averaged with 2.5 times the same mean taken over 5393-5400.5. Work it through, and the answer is 5.69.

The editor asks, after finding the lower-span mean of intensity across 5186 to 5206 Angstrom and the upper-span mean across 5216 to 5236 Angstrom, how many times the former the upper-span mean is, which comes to 1.10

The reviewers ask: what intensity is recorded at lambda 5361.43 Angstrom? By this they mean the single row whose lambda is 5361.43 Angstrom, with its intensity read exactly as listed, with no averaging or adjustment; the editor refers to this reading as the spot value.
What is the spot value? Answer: 29.5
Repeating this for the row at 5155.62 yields 25.24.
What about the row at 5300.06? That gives 26.98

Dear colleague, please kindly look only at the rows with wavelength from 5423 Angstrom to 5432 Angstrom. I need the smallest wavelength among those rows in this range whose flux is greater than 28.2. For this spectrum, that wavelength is 5423.51 Angstrom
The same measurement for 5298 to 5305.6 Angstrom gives 5304.94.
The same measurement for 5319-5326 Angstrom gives 5319.62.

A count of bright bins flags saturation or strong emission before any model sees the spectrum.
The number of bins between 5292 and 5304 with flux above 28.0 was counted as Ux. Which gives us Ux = 4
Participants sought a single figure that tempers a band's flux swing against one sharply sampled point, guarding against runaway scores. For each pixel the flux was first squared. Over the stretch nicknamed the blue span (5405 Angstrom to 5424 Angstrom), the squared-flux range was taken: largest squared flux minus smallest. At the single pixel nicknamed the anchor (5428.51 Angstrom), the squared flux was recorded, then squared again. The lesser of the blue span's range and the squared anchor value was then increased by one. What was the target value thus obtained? 187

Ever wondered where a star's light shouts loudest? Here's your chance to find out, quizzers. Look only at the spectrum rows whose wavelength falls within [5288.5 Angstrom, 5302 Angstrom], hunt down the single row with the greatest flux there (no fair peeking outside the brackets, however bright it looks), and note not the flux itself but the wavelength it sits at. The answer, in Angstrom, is 5290.31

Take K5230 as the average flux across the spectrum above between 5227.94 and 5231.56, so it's 26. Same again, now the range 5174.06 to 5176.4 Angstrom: 18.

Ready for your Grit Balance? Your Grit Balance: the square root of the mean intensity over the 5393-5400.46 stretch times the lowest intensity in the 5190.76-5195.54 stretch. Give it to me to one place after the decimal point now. 25.9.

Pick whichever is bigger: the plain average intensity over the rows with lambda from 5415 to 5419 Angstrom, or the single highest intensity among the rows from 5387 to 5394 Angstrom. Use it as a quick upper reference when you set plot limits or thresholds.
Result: 28.8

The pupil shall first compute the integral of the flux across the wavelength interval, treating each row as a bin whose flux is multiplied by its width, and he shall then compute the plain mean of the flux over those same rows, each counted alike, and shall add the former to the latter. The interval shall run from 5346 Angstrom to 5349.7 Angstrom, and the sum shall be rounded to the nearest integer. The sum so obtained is 132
